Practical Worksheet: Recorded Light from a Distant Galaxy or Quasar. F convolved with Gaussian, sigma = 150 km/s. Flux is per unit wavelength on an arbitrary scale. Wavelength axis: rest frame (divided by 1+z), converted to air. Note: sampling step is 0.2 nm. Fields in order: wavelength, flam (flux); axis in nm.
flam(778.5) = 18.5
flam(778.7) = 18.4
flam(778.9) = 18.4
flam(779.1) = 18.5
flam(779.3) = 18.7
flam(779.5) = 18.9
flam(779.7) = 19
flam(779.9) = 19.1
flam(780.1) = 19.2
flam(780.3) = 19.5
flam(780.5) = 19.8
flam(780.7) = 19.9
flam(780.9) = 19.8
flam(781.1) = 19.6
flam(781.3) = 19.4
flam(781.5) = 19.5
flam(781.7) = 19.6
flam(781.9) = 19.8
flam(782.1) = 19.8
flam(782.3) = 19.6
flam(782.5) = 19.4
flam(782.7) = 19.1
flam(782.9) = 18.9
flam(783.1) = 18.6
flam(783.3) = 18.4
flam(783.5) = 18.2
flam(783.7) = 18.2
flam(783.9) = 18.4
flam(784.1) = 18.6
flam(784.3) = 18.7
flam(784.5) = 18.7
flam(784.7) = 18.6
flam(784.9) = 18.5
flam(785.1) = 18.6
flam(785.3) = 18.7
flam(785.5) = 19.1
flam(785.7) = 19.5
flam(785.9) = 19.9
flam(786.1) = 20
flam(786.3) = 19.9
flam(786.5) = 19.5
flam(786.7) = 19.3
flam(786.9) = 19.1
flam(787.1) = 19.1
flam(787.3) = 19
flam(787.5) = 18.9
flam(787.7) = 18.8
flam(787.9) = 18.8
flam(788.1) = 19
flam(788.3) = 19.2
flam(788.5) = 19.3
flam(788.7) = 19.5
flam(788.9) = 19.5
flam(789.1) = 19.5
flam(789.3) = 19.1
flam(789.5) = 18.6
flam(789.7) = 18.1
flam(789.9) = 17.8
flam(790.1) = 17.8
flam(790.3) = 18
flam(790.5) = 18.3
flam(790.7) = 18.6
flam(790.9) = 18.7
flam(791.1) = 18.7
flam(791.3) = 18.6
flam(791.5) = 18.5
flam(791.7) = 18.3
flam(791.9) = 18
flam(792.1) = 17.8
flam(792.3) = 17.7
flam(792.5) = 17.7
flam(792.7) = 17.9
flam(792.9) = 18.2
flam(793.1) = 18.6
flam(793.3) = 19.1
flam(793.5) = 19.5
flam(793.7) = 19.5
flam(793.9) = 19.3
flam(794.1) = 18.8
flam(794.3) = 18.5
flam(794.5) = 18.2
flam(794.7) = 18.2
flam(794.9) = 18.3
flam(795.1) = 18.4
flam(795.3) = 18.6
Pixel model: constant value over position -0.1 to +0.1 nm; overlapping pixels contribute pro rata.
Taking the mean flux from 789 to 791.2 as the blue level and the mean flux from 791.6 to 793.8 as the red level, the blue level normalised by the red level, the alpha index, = 1.00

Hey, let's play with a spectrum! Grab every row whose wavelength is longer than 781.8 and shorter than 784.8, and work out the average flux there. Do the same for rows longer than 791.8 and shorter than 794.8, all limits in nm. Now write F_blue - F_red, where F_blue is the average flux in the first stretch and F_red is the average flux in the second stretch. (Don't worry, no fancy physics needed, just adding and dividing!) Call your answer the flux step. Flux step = 0.40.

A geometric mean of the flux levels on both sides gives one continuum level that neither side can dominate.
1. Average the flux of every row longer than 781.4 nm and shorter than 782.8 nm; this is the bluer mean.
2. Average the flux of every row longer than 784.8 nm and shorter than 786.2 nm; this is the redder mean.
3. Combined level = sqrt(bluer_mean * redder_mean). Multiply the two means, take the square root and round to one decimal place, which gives 19.4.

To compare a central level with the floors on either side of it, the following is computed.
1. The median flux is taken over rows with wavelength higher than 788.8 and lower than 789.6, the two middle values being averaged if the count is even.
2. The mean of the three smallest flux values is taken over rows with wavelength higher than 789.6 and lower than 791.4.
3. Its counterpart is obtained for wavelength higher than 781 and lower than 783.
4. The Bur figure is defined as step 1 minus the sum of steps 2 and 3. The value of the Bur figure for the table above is -17.7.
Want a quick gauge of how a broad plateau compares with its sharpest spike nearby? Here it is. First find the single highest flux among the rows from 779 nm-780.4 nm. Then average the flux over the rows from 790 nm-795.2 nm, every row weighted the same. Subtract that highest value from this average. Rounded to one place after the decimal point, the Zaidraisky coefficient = -1.1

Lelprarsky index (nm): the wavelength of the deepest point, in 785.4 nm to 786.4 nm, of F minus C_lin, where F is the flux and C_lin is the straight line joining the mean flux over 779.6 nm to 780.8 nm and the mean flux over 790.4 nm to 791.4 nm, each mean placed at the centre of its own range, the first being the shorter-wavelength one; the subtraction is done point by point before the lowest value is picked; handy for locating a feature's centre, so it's 785.5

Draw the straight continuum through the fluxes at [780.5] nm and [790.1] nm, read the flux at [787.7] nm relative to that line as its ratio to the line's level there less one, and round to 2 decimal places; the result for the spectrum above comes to 0.03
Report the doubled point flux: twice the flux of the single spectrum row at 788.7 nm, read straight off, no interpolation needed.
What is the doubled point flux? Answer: 39.0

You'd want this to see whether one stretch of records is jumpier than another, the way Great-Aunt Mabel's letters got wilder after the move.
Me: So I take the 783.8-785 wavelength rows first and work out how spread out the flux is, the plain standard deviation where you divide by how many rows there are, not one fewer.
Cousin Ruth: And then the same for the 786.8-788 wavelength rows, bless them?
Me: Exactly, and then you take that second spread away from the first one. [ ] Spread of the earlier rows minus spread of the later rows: 0.0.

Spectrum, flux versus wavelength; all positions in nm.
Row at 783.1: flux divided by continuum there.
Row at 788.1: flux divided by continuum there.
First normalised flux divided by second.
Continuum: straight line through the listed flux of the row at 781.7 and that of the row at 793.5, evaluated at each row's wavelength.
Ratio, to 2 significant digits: 0.98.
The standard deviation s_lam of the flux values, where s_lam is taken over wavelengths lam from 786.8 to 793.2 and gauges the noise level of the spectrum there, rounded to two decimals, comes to 0.56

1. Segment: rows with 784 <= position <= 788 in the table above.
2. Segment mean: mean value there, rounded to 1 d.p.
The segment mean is 19.1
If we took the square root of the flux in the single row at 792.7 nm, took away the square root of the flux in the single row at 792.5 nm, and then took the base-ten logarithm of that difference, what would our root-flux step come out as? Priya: -1.6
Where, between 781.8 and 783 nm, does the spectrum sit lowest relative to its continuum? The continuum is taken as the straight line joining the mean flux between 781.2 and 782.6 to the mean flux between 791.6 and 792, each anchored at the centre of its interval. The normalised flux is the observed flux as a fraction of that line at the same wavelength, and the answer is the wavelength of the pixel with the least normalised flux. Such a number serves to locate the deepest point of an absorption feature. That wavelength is 782.9 nm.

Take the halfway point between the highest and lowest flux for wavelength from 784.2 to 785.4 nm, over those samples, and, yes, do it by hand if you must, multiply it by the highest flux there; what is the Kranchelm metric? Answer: 348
